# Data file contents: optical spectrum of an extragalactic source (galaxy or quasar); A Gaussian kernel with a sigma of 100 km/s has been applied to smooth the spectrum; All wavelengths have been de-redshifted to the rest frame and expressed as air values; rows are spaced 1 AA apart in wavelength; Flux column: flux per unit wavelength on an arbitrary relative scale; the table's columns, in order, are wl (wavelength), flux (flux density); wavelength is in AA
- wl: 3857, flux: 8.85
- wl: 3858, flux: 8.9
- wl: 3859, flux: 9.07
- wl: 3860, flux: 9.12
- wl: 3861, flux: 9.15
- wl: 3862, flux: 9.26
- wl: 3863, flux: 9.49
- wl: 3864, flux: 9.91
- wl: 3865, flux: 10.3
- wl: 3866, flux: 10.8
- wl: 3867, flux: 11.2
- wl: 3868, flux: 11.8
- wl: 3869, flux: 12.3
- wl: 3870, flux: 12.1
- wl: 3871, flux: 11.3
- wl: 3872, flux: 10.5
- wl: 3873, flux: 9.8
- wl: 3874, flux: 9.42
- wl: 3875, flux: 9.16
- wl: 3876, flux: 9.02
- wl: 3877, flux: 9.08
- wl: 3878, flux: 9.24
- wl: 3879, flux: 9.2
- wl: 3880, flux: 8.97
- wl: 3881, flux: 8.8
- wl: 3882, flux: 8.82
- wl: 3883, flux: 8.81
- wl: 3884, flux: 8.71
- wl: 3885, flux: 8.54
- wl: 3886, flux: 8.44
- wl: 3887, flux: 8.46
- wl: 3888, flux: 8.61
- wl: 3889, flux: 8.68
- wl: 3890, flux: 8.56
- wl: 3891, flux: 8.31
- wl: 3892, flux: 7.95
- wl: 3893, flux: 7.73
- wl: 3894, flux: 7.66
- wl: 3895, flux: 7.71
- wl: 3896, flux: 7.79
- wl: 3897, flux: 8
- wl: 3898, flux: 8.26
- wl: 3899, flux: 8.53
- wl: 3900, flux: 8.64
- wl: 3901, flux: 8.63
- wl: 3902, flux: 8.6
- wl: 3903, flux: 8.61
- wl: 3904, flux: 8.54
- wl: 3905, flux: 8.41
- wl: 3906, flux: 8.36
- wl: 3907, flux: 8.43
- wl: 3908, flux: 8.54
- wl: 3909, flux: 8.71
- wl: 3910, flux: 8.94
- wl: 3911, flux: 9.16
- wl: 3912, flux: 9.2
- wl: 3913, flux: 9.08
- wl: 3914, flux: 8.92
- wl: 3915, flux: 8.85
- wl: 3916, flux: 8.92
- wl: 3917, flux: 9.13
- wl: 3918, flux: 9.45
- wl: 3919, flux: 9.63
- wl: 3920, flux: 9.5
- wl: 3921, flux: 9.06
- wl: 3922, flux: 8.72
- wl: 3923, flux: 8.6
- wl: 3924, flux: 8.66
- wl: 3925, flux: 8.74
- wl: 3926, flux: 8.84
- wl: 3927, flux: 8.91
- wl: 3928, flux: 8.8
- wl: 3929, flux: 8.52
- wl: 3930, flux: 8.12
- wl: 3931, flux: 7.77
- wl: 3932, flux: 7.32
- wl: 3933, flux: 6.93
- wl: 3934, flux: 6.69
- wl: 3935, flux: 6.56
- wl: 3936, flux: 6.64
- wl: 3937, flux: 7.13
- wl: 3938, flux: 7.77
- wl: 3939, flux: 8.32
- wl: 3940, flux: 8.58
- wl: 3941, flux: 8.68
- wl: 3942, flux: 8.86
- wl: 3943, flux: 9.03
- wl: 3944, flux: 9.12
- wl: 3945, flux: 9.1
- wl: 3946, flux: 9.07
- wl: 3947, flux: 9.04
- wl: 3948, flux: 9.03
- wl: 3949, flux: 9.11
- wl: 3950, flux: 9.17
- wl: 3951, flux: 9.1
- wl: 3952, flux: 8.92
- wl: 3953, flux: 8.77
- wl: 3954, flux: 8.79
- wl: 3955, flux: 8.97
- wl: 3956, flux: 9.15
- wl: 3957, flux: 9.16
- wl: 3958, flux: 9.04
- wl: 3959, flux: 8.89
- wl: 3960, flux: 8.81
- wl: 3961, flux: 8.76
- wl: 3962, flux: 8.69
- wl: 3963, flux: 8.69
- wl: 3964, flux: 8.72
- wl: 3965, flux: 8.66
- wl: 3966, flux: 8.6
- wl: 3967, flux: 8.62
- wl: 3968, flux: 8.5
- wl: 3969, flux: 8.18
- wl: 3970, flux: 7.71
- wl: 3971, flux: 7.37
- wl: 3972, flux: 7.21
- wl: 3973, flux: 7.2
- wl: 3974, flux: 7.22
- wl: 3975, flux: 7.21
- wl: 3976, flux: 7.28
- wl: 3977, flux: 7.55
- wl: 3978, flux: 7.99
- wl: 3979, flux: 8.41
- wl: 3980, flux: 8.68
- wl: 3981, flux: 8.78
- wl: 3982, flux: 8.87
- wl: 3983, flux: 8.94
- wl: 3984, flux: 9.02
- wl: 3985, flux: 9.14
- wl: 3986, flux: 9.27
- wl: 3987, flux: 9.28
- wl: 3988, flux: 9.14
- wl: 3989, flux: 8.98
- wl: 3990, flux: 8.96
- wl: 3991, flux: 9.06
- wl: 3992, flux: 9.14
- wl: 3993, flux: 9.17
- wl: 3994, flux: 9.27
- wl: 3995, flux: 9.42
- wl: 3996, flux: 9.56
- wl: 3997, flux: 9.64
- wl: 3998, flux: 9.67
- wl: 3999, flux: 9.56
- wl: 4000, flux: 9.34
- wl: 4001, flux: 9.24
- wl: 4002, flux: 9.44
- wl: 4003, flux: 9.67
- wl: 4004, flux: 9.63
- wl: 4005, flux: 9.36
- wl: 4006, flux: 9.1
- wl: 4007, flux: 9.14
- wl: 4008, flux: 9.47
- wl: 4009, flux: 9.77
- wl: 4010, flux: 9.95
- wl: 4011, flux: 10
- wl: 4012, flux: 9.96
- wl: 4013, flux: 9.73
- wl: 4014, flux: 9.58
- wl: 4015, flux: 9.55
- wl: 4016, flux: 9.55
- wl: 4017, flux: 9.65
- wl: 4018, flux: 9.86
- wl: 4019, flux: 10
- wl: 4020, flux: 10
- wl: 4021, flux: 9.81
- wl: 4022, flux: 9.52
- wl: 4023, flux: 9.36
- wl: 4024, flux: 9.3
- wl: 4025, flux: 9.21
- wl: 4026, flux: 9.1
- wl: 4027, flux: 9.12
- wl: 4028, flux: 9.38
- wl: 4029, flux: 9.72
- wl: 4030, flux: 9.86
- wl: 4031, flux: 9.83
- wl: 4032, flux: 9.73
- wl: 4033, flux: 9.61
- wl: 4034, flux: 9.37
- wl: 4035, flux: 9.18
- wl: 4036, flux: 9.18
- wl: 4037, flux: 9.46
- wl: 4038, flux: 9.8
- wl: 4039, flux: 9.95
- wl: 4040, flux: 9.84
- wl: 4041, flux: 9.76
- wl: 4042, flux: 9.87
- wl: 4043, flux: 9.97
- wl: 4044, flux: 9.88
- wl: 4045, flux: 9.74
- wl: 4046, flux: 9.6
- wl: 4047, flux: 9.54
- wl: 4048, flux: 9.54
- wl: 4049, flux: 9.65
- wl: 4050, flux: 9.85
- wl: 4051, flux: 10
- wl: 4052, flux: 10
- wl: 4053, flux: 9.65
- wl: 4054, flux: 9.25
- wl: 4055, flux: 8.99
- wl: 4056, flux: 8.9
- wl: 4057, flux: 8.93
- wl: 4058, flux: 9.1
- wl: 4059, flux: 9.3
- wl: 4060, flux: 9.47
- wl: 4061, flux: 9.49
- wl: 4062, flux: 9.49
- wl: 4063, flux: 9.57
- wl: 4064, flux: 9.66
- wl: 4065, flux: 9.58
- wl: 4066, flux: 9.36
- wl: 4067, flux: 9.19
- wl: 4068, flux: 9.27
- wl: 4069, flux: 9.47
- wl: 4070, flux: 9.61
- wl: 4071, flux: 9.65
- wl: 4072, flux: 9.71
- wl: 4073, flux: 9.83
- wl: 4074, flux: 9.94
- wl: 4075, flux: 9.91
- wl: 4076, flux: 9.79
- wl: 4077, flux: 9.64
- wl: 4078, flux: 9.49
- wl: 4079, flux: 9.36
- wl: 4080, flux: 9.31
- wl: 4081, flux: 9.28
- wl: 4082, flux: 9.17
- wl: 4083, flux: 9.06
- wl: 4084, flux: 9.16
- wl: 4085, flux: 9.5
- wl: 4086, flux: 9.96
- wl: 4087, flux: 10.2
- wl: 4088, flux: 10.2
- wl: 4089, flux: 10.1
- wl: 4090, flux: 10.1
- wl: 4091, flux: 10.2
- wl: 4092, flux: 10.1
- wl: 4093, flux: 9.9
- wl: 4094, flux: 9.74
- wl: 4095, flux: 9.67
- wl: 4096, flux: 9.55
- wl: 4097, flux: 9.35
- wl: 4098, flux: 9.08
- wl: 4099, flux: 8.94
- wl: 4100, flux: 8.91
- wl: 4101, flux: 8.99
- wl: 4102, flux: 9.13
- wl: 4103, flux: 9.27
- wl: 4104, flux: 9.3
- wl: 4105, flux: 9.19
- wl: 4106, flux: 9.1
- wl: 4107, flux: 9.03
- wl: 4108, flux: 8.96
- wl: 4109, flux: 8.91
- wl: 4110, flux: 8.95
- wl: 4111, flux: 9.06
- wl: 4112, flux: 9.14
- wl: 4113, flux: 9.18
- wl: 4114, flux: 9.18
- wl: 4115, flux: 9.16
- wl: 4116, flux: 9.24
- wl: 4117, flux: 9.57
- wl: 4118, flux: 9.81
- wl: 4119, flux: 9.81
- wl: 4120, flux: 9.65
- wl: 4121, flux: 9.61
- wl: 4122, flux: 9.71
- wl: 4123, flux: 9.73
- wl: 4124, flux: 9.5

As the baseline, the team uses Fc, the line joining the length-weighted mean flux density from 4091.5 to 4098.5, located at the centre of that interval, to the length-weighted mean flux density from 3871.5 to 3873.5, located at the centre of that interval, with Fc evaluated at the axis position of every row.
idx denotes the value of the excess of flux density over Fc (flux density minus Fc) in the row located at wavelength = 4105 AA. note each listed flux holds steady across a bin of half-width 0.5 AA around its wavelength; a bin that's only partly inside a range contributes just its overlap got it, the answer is -0.4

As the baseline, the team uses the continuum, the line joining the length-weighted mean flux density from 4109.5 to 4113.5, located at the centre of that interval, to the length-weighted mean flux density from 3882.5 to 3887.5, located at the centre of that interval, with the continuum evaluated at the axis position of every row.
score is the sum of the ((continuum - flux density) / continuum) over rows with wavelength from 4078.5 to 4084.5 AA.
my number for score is -0.1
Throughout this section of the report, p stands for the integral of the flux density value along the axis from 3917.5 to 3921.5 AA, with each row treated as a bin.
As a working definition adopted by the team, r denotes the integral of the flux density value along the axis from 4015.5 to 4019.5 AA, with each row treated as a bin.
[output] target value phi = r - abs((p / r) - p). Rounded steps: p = 37.6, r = 39.1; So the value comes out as 2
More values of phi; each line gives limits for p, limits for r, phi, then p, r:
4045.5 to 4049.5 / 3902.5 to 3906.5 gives -3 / 38.3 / 33.9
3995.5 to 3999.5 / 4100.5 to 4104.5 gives -1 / 38.4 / 36.7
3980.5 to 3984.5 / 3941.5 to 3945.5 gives 1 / 35.6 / 36.1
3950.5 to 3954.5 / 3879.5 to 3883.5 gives 1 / 35.6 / 35.4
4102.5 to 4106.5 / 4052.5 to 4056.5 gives 1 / 36.9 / 36.8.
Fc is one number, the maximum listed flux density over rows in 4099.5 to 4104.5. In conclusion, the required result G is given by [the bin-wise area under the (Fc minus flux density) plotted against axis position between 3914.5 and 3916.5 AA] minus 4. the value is -3.2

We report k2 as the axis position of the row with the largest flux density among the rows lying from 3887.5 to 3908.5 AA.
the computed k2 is 3889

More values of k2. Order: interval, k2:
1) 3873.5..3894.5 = 3874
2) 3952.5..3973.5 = 3957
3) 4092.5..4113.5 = 4093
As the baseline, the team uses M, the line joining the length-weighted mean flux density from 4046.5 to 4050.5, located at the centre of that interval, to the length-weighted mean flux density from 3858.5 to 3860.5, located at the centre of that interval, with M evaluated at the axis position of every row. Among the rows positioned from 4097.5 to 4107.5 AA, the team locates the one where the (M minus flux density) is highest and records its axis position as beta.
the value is 4100 AA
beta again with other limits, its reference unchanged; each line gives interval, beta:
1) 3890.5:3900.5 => 3894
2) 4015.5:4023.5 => 4023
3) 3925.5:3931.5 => 3931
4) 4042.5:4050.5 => 4048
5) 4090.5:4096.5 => 4096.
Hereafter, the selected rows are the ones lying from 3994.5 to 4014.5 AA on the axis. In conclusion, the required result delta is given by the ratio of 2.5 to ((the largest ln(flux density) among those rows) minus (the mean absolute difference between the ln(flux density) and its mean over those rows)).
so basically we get 1.10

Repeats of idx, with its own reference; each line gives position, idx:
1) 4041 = 0.0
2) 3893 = -2.4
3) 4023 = -0.4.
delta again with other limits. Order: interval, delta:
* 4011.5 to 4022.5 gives 1.09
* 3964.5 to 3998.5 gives 1.14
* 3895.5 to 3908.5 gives 1.17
